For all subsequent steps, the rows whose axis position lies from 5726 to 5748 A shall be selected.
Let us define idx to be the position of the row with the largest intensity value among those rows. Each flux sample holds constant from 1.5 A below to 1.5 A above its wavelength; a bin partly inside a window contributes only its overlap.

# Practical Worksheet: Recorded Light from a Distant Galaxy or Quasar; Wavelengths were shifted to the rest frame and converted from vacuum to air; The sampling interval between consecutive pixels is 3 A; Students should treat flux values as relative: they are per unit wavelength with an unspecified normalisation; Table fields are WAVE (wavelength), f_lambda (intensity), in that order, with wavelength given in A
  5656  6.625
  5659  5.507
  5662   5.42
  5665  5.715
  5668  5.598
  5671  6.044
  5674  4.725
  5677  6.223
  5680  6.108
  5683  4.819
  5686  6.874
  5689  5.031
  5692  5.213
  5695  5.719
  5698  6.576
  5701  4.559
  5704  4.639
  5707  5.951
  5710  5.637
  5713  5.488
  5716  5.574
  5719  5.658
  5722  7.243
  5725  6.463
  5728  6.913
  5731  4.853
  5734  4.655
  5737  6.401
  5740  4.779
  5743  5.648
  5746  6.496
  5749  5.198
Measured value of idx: 5728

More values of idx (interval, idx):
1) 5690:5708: 5698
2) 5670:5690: 5686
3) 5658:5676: 5671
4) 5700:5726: 5722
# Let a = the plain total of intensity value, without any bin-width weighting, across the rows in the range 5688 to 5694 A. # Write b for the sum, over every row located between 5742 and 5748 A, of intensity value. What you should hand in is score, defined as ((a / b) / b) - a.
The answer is -10.2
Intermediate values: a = 10.2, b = 12.1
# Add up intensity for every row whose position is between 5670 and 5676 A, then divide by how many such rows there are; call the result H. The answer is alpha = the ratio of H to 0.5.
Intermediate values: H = 5.4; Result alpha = 10.8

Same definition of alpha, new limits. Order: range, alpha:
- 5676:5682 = 12.3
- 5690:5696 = 10.9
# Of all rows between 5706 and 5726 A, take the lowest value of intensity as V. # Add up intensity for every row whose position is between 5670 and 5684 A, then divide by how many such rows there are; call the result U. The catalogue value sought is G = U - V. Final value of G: 0.1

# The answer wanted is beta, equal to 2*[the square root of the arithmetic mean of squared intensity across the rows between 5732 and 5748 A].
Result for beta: 11.3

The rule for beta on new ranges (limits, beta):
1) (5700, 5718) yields 10.7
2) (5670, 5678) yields 11.4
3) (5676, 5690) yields 11.7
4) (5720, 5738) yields 12.3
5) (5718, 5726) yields 13.0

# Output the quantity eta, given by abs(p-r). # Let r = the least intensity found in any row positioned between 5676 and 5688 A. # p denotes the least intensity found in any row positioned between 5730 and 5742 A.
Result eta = 0.16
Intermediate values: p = 4.655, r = 4.819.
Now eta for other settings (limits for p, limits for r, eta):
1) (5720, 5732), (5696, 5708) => 0.29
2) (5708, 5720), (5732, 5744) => 0.83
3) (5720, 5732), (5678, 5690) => 0.03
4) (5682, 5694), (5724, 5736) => 0.16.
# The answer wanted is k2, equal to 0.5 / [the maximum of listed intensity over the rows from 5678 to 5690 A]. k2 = 0.0727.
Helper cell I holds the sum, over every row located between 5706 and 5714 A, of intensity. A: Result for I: 17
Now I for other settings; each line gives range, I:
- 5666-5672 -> 12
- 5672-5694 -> 39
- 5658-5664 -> 11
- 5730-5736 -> 10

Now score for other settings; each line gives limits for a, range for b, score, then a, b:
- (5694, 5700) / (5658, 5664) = -12.2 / 12.3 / 10.9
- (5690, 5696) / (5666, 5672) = -10.9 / 10.9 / 11.6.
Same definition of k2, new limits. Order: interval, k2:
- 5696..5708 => 0.0760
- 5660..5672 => 0.0827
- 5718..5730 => 0.0690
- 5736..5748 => 0.0770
